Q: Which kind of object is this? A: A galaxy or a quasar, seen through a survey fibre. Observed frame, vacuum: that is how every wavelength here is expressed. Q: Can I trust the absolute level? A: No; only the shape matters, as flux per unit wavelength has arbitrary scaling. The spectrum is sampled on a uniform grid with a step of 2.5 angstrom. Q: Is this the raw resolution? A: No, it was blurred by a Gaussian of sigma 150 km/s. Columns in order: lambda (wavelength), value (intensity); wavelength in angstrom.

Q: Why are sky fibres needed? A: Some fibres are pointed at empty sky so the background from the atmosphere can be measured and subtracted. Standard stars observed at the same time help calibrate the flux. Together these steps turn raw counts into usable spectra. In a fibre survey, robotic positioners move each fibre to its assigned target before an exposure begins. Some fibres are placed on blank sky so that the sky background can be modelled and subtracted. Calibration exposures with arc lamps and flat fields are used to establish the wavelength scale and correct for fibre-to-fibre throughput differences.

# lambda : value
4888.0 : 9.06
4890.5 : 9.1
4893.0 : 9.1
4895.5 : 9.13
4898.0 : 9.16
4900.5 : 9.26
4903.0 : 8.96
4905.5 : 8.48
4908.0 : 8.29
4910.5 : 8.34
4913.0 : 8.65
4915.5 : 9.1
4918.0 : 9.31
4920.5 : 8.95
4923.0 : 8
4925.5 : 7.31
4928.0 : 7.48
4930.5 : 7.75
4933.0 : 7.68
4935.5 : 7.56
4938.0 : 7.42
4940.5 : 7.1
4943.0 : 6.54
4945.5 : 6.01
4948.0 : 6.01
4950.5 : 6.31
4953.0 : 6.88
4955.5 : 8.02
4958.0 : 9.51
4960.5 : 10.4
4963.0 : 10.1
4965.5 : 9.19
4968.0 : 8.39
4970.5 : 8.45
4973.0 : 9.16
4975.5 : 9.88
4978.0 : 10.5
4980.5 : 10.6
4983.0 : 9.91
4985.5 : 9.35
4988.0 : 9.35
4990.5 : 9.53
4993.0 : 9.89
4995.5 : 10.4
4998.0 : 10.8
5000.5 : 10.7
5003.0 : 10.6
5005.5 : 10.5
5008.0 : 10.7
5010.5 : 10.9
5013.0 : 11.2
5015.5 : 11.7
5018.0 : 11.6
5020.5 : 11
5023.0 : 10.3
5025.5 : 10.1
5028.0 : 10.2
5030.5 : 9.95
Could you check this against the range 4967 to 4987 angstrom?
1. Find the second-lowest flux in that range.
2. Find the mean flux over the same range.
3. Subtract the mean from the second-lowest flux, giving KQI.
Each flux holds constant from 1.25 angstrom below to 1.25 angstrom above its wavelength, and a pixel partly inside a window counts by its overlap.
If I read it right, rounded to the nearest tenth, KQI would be -1.1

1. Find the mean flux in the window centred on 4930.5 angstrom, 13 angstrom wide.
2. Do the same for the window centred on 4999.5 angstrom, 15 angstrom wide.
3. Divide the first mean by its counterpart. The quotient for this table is 0.72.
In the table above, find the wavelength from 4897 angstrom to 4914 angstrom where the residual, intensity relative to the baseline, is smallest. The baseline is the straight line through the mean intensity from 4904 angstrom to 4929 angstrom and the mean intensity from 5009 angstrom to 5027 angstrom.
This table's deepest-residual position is 4910.5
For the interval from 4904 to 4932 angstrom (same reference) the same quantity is 4925.5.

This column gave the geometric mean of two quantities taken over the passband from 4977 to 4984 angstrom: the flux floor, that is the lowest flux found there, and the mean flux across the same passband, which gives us 10.1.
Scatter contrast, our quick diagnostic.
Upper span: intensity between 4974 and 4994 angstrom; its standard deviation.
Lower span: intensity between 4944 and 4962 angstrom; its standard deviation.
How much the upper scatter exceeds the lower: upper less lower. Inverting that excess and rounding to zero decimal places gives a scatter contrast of -1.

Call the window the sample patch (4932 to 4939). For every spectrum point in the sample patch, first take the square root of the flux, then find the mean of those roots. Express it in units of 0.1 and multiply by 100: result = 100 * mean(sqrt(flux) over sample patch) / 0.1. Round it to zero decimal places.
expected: 2748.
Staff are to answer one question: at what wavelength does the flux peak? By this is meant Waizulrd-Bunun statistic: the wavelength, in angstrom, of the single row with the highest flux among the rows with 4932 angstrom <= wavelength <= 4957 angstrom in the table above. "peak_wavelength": 4955.5 angstrom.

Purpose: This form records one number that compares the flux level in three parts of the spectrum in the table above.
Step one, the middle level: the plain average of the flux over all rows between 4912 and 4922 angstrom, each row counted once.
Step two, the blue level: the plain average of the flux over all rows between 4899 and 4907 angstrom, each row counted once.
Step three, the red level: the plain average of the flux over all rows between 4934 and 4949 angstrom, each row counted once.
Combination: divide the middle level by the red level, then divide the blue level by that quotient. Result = 6.7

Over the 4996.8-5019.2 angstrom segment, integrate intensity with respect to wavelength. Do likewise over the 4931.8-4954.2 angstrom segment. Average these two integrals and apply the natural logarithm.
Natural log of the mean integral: 5.30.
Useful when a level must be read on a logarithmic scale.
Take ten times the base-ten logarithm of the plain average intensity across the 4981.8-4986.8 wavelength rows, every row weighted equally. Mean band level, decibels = 9.8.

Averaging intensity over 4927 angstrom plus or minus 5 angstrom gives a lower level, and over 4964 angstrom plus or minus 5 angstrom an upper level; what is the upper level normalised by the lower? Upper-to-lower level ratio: 1.25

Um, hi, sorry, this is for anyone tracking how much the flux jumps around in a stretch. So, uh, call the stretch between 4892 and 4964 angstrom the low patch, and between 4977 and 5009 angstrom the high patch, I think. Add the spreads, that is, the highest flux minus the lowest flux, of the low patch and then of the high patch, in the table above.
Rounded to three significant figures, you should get 5.84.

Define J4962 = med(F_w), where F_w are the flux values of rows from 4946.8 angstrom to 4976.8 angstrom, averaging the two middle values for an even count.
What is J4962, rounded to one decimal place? 8.8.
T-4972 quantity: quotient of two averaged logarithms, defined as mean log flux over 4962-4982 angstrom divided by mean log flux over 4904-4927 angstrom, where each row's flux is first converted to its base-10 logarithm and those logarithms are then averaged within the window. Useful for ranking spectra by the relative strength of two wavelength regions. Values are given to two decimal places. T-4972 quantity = 1.05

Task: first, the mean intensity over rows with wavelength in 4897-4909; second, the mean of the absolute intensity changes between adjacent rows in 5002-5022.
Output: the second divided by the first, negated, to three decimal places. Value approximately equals -0.032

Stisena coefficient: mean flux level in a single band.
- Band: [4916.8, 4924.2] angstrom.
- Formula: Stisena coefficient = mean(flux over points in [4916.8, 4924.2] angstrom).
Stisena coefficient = 8.8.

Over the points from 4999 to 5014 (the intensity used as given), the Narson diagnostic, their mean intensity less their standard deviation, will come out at 10.5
